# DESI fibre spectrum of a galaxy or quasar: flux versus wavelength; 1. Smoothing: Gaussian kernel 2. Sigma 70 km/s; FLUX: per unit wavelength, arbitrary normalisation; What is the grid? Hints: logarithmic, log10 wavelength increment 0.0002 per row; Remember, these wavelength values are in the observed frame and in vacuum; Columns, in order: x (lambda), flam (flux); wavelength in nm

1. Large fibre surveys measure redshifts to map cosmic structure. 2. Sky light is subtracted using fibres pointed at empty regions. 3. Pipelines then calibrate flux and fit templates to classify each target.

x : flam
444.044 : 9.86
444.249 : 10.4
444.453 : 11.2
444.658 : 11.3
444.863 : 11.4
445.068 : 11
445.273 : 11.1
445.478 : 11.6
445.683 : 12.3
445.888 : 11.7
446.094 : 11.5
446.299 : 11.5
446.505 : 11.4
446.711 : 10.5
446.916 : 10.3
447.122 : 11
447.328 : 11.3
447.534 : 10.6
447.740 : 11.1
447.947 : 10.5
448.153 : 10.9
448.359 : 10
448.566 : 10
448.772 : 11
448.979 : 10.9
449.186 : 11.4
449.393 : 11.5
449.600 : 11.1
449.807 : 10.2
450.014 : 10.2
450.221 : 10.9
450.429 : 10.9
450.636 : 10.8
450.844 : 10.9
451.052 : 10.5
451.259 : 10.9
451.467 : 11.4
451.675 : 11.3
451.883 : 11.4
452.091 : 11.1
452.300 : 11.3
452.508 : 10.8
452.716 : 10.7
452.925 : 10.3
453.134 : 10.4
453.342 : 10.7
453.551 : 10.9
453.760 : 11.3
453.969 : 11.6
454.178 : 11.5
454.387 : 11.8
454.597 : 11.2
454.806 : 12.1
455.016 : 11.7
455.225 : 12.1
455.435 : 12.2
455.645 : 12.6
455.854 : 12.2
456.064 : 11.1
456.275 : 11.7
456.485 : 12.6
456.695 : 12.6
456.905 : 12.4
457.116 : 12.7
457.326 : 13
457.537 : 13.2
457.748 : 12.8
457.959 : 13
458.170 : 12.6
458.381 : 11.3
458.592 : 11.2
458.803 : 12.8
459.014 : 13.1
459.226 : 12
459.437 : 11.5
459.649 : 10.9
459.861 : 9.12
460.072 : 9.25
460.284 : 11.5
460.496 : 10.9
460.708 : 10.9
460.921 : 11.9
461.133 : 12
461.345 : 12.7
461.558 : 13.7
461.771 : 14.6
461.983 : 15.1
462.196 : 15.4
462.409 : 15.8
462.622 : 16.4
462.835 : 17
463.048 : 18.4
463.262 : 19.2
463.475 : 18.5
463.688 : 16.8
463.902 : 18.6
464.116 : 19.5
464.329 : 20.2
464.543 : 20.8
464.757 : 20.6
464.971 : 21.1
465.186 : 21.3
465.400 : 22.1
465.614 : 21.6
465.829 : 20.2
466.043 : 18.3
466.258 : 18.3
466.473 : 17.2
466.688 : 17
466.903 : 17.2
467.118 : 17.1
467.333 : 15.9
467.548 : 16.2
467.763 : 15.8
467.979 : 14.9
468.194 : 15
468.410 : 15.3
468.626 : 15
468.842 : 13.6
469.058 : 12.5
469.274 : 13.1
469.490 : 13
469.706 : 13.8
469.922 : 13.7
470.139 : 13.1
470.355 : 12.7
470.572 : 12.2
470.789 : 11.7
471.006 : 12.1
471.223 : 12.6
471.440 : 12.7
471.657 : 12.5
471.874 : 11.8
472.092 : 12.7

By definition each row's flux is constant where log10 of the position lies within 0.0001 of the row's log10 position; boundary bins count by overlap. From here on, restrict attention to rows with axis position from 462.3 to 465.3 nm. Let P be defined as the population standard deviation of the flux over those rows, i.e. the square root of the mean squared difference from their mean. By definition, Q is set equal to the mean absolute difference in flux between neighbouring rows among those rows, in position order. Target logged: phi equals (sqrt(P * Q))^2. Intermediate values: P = 1.76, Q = 0.82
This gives 1.45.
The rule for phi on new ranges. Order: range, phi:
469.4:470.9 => 0.34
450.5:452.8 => 0.08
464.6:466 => 0.42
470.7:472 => 0.15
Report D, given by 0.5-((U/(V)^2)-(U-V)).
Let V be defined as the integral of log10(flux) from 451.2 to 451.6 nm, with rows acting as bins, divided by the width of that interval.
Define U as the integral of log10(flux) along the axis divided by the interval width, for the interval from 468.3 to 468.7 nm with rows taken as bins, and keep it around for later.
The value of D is -0.442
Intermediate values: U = 1.18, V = 1.05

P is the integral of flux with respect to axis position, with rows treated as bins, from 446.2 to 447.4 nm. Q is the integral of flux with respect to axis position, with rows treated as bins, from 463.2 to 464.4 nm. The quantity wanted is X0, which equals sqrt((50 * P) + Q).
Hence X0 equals 26.1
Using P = 13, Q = 23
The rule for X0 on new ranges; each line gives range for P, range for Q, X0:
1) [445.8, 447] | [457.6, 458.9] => 26.2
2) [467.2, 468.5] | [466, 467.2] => 32.1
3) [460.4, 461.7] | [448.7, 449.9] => 28.3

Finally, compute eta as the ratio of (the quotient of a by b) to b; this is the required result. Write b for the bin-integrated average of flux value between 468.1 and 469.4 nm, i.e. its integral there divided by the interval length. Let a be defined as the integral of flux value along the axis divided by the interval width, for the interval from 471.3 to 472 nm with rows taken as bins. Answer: 0.063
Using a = 12.4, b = 14.1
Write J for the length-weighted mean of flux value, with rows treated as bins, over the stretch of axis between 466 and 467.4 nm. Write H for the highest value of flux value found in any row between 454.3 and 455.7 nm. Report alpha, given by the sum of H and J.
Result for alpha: 30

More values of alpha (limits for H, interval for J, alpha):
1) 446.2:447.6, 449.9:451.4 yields 22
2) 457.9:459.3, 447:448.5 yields 24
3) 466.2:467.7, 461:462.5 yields 32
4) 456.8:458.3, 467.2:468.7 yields 29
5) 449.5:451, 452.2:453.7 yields 22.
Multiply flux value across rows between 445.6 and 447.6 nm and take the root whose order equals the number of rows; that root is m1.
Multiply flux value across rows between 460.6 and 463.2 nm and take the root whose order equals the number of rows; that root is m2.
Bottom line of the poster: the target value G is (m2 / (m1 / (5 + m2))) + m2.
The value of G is 39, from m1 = 11.2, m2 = 14.3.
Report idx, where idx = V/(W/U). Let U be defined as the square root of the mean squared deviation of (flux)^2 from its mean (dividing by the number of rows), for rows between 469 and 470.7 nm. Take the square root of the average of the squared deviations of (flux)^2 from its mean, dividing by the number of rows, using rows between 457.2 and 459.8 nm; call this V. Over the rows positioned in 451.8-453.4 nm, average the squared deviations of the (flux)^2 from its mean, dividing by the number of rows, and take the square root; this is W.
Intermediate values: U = 13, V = 19.6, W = 8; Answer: 33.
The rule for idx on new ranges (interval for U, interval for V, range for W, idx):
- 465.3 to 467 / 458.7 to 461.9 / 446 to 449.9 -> 236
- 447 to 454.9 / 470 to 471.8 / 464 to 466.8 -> 2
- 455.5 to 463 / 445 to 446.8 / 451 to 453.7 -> 63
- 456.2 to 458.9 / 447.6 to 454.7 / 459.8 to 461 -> 7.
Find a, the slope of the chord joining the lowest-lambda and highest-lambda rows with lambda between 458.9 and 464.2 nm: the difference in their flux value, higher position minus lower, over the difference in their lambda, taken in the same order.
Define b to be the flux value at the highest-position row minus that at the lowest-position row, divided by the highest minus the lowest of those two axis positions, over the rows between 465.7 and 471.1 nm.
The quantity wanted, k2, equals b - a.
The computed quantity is -2.8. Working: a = 1.25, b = -1.56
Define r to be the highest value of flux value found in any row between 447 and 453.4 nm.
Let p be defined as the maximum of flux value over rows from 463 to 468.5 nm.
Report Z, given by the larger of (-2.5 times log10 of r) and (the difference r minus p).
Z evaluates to -2.7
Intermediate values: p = 22.1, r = 11.5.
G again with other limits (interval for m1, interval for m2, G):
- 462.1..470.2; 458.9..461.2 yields 22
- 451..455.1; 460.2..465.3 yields 46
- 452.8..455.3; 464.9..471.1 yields 44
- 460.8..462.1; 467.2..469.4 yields 36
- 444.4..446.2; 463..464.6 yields 59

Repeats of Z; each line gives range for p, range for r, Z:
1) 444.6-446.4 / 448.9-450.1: -0.8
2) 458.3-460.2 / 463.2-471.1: 9.0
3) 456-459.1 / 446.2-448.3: -1.7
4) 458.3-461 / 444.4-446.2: -0.8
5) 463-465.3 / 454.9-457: -2.8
